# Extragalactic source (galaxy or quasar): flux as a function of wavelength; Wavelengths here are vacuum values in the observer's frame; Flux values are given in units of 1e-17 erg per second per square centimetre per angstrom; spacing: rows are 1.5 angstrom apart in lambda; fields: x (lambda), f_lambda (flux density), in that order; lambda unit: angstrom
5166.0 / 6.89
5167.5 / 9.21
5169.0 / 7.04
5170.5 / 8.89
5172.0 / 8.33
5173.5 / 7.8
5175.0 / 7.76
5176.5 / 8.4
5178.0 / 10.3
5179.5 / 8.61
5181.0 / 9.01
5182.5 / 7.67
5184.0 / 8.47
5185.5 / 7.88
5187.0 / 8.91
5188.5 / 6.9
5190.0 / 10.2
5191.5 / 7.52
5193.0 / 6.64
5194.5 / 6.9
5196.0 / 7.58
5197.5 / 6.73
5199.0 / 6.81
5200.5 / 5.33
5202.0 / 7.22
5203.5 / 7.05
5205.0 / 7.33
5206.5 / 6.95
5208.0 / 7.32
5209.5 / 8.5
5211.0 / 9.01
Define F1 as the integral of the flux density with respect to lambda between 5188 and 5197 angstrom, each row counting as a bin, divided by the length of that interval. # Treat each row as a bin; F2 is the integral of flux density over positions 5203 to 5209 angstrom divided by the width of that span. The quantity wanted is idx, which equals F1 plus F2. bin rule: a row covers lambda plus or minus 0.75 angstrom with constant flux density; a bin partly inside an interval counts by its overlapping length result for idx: 14.8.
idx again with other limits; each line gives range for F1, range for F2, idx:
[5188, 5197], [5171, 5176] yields 15.7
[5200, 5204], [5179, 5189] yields 14.8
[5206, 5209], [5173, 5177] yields 15.2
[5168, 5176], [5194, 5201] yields 14.7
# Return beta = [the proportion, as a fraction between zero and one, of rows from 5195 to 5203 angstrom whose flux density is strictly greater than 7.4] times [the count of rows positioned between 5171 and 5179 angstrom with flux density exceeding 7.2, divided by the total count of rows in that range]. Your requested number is 0.20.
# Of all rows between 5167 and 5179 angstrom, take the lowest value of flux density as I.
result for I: 7.04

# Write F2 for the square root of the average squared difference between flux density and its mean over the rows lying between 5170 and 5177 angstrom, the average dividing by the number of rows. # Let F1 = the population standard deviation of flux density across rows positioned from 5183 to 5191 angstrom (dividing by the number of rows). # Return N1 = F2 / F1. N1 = 0.4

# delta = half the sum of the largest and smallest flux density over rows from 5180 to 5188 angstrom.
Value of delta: 8.3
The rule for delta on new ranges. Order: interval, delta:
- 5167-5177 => 8.1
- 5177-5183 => 9.0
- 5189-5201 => 7.8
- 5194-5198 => 7.2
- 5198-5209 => 6.3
